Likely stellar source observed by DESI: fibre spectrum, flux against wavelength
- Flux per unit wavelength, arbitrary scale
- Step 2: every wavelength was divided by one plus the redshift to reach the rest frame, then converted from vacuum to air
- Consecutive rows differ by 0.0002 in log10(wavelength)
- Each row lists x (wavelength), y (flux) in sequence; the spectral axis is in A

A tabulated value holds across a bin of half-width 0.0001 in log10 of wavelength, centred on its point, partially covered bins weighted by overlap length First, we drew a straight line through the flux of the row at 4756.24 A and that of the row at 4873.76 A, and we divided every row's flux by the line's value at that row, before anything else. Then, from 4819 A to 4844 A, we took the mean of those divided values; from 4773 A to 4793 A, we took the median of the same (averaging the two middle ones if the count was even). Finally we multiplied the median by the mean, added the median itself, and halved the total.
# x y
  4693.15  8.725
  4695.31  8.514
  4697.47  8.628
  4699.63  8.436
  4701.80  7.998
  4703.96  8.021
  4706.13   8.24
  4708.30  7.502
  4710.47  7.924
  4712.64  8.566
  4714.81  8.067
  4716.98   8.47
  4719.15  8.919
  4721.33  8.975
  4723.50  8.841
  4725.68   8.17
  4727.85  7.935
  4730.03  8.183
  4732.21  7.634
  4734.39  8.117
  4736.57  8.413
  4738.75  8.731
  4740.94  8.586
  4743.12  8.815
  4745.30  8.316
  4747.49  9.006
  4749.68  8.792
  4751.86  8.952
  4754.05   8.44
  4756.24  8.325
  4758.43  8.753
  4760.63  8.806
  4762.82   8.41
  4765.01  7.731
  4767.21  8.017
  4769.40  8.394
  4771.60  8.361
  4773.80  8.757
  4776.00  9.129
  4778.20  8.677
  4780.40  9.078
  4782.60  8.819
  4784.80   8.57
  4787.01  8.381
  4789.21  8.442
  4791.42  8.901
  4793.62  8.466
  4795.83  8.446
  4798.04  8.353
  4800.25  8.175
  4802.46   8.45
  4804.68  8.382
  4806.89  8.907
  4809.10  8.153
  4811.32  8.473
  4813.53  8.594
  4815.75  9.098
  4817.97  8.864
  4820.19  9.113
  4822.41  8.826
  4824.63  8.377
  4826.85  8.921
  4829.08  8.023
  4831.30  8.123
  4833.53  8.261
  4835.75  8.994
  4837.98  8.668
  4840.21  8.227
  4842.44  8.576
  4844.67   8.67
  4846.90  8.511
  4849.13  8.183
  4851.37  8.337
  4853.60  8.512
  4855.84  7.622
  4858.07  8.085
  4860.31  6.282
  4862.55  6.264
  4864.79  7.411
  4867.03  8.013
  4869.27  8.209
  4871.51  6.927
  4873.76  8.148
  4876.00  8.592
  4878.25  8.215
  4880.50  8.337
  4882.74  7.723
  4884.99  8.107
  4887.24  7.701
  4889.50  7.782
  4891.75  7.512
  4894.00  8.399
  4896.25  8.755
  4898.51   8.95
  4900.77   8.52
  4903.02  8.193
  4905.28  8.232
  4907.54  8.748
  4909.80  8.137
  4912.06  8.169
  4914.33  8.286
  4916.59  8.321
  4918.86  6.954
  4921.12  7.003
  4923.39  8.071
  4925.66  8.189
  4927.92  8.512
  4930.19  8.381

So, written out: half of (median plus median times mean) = 1.08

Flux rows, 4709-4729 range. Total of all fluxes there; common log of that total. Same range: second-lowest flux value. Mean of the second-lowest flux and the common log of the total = 4.91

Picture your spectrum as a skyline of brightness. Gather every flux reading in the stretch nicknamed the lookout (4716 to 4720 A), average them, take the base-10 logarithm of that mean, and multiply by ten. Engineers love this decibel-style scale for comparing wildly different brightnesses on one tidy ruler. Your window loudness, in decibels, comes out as 9.39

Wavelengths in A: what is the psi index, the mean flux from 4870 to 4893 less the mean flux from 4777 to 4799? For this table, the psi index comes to -0.71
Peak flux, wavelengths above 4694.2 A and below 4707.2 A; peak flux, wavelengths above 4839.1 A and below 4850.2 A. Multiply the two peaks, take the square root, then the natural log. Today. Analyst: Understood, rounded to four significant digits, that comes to 2.157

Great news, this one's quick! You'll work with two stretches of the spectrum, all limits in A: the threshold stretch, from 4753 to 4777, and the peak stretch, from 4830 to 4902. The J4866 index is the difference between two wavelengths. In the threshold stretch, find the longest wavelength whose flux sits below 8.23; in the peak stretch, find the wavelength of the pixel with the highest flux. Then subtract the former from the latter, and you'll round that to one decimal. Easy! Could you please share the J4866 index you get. 68.5 A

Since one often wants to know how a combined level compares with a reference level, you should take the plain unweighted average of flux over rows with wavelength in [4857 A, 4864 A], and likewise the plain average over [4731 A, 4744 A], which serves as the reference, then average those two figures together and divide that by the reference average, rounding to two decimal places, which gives 0.91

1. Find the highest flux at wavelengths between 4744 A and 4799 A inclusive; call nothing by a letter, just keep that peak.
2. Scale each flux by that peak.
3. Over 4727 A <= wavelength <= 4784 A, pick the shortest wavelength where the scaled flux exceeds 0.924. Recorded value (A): 4738.75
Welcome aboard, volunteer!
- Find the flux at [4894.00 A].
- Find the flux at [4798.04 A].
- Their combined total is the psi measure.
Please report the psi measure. 16.8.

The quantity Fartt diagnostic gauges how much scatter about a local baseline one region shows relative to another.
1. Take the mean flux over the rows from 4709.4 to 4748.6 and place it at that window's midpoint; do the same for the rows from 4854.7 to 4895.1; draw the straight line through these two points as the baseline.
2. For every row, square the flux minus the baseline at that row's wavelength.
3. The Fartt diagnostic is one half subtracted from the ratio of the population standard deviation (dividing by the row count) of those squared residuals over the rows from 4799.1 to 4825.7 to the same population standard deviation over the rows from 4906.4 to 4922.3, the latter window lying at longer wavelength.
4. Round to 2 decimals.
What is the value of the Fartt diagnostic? 0.71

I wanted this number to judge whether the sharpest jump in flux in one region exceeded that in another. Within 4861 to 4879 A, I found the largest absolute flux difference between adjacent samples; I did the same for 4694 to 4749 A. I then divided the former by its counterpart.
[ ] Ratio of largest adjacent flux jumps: 1.7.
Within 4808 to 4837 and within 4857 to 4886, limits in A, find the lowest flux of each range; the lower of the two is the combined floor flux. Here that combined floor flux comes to 6.26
